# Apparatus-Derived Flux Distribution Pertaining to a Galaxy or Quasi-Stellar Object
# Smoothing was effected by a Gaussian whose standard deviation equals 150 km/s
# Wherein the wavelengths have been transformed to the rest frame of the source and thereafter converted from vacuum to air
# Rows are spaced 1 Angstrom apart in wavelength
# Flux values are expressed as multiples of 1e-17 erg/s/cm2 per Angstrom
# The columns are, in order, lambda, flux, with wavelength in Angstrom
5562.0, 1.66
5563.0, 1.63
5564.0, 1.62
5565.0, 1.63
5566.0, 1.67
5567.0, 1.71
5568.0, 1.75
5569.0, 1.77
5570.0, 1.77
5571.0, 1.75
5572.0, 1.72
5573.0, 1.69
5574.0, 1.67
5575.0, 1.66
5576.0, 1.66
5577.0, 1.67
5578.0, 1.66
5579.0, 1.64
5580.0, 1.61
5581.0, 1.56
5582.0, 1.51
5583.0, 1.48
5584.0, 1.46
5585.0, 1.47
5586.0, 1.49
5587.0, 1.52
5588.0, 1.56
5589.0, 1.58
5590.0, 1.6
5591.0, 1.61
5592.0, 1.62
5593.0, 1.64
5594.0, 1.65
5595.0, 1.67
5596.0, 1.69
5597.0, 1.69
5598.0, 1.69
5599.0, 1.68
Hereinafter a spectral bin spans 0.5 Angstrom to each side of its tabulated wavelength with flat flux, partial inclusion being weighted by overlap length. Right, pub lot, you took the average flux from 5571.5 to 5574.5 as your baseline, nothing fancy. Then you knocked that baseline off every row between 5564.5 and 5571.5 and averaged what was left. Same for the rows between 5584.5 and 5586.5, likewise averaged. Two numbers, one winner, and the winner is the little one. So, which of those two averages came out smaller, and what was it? -0.21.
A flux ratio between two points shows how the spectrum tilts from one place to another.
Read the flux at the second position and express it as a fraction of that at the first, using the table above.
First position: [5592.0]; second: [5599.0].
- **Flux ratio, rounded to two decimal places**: 1.04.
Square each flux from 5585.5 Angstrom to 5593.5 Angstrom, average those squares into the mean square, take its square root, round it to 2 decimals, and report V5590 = 1.58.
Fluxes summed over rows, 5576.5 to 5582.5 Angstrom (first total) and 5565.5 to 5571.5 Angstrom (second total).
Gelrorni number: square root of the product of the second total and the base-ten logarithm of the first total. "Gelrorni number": 3.2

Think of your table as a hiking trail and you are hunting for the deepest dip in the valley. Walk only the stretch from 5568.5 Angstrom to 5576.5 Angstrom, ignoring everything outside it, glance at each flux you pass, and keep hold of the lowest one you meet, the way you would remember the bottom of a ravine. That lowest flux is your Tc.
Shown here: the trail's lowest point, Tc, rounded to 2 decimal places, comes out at 1.66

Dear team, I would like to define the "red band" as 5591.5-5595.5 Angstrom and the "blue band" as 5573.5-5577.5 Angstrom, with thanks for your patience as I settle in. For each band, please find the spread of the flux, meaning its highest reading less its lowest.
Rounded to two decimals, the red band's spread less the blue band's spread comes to 0.04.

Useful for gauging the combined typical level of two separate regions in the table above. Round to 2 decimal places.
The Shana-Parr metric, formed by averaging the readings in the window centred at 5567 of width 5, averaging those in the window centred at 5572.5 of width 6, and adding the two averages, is 3.42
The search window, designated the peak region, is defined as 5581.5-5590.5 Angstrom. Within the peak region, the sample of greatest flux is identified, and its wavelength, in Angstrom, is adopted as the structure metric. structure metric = 5590.0 Angstrom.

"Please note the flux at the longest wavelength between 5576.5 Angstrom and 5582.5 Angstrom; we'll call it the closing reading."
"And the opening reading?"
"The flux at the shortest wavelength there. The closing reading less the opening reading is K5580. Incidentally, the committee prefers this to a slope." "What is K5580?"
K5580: -0.16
